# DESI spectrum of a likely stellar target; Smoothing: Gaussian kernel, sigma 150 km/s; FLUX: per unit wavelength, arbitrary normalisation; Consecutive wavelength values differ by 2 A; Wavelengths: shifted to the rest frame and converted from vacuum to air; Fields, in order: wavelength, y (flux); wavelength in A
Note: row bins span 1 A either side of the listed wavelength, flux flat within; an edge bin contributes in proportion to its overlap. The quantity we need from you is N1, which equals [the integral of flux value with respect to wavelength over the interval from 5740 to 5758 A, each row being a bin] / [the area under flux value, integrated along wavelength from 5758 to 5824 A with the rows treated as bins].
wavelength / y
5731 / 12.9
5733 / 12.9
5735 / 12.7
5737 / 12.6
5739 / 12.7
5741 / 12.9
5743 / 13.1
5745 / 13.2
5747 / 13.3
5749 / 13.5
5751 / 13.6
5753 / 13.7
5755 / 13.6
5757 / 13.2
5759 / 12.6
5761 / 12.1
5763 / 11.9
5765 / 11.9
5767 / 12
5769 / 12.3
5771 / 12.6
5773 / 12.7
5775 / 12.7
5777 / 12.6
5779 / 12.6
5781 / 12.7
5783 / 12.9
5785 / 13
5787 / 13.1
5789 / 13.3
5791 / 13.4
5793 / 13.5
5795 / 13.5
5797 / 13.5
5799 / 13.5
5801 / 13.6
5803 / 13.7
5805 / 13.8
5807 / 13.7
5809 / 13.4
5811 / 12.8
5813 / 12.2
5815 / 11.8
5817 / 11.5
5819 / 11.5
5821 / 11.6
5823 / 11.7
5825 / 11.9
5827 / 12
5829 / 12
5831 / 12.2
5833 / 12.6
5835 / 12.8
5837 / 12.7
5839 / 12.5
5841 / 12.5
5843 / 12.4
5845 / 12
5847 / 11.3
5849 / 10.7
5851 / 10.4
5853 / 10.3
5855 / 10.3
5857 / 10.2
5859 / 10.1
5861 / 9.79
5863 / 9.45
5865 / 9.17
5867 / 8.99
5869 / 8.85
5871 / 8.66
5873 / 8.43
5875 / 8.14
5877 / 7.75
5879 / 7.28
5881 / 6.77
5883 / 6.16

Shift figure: 0.29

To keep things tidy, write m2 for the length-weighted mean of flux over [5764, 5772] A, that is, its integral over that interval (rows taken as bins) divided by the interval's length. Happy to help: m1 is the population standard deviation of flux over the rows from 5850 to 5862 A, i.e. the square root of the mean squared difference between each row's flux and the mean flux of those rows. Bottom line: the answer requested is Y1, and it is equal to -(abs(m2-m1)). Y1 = -12.0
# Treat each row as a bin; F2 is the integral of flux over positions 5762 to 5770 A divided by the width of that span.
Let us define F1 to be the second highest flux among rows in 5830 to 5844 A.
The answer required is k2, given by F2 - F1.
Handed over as -0.7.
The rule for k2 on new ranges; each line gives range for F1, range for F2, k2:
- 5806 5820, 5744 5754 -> 0.1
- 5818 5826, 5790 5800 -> 1.8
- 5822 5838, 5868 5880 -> -4.5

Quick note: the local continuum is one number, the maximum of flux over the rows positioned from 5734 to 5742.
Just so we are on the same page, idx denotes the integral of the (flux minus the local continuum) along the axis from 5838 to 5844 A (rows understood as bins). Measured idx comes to -3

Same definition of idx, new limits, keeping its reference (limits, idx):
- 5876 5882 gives -34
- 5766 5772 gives -4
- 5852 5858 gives -16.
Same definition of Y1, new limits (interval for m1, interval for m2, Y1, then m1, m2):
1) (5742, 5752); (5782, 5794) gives -13.0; 0.19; 13.2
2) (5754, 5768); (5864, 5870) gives -8.4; 0.64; 9.0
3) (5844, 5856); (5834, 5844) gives -12.0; 0.63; 12.6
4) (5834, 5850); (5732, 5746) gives -12.2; 0.70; 12.9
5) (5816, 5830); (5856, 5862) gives -9.8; 0.21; 10.0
